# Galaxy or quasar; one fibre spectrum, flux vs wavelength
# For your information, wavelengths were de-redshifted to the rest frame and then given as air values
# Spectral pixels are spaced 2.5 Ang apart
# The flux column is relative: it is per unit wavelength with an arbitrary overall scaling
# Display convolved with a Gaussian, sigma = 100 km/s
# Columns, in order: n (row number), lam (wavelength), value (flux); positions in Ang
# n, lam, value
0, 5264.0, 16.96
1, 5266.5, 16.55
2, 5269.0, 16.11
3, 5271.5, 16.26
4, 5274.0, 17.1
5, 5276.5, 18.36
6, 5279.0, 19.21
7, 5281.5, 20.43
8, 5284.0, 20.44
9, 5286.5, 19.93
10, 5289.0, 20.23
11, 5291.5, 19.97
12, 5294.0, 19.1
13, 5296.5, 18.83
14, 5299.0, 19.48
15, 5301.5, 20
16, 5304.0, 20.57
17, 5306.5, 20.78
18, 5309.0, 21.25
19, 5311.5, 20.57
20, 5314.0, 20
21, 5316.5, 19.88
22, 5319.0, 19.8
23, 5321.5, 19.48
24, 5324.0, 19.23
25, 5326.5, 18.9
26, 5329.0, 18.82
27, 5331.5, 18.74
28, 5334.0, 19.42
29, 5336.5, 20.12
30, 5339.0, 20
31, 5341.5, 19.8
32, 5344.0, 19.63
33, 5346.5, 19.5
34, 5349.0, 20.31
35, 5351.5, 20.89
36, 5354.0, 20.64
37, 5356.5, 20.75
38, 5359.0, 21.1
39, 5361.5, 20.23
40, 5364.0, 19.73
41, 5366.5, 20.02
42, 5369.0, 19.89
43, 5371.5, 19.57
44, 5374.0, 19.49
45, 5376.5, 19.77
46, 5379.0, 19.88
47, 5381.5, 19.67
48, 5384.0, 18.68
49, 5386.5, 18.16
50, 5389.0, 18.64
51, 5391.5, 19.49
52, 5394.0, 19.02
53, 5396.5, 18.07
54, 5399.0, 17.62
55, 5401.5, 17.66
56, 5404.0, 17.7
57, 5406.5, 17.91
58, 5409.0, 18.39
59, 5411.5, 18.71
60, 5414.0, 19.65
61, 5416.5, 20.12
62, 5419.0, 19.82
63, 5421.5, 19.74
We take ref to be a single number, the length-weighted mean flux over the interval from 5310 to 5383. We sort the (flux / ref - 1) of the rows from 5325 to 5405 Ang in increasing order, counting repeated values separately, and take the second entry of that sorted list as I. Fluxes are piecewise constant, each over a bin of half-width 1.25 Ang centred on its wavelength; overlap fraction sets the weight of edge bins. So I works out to -0.111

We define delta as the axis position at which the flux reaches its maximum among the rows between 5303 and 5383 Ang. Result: 5309.0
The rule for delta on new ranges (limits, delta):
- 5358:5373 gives 5359.0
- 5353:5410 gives 5359.0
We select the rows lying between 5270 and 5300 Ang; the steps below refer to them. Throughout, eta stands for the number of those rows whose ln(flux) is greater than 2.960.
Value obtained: 6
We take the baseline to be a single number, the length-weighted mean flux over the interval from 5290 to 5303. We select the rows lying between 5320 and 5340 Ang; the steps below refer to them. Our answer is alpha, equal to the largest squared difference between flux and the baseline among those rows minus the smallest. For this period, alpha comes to 0.6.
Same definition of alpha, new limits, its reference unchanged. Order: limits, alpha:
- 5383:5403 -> 3.6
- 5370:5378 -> 0.1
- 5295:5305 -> 1.1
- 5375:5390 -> 1.8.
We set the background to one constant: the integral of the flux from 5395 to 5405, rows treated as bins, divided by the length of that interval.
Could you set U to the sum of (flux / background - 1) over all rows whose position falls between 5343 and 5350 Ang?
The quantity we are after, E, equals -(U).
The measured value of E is -0.34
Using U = 0.34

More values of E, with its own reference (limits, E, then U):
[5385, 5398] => -0.25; 0.25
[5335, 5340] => -0.25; 0.25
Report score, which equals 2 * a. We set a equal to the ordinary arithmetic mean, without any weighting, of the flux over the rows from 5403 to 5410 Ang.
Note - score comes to 36.0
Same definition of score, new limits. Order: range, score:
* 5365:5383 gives 39.5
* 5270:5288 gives 37.6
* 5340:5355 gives 40.3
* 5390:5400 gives 37.1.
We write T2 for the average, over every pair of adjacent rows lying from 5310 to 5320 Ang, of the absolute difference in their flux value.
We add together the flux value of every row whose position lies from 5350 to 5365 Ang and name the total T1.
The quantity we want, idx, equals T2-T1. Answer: -123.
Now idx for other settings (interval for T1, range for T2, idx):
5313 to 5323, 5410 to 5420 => -79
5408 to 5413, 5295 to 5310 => -37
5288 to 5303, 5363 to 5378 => -117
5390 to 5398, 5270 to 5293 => -56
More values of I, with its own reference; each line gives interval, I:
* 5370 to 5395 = -0.061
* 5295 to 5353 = -0.052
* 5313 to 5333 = -0.052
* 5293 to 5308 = -0.038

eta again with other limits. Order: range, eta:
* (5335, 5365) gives 12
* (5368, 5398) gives 7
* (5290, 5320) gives 10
